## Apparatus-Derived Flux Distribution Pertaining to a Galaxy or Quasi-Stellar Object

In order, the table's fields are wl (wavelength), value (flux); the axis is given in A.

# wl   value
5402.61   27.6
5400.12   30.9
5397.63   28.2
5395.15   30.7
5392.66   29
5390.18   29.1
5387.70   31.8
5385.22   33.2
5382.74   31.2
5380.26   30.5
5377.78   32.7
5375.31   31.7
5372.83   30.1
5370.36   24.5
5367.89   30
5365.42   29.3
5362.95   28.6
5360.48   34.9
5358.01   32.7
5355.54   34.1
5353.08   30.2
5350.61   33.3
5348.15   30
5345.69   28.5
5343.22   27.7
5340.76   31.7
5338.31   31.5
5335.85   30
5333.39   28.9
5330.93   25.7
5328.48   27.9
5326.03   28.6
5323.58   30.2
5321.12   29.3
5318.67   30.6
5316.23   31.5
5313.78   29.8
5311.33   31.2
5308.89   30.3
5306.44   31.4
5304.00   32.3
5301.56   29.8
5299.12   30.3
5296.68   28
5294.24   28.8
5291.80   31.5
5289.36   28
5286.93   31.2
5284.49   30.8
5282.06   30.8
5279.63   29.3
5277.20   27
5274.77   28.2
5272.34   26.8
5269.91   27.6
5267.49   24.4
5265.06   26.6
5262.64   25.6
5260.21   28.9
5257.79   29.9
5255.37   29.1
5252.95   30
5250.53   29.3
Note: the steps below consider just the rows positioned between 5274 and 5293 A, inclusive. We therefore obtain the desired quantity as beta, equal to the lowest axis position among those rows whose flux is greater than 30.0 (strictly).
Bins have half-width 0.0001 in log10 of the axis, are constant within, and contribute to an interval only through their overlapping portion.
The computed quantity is 5282.06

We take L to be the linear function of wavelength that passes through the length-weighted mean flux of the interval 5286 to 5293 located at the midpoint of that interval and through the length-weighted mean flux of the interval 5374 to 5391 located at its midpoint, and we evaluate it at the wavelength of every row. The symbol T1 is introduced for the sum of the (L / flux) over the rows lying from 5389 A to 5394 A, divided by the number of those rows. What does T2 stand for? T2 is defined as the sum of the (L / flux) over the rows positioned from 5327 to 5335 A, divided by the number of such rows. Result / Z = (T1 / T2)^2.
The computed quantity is 0.94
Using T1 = 1.09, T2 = 1.12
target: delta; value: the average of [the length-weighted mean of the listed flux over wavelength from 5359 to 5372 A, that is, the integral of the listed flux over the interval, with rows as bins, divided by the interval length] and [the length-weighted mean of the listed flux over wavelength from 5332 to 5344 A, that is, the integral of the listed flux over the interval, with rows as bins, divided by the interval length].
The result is 29.8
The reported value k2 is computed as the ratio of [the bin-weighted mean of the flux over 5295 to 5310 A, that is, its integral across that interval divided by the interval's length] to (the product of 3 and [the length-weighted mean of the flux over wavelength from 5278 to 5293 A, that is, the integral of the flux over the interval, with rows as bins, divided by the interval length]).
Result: 0.335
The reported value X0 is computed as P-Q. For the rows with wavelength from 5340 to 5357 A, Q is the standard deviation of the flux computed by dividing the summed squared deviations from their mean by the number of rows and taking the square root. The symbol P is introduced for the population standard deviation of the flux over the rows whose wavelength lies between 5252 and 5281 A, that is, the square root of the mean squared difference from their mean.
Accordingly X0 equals -0.5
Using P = 1.69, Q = 2.2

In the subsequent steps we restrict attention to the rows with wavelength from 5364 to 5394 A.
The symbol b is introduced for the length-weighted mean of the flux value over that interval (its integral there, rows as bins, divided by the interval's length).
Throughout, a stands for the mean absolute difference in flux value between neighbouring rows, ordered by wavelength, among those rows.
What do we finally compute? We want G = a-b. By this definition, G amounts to -28.1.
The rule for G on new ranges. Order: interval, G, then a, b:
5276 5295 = -27.8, 1.94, 29.7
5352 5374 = -27.2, 3.29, 30.5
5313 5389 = -28.2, 2.11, 30.4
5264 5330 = -27.8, 1.53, 29.3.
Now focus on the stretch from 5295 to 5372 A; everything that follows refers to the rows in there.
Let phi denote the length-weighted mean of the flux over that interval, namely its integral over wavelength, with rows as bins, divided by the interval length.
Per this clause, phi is 30.1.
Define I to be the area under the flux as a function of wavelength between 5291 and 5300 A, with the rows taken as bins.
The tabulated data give 266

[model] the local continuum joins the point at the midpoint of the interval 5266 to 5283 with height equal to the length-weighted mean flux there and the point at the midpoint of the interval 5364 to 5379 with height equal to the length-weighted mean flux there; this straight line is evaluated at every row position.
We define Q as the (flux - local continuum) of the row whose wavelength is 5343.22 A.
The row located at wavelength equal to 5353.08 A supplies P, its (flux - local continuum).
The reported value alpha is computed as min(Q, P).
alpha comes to -1.4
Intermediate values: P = 0.9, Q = -1.4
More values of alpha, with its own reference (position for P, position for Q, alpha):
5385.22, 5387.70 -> 1.7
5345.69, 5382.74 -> -0.7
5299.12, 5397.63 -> -2.1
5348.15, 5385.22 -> 0.8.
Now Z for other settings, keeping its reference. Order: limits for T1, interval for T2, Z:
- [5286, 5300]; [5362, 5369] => 0.92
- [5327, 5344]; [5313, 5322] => 1.11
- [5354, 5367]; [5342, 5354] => 0.89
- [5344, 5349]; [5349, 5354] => 1.17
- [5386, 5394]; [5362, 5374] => 0.92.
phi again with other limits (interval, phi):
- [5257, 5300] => 28.5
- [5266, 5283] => 27.7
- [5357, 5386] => 30.7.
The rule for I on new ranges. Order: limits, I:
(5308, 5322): 427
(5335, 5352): 517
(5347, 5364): 544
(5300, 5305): 155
